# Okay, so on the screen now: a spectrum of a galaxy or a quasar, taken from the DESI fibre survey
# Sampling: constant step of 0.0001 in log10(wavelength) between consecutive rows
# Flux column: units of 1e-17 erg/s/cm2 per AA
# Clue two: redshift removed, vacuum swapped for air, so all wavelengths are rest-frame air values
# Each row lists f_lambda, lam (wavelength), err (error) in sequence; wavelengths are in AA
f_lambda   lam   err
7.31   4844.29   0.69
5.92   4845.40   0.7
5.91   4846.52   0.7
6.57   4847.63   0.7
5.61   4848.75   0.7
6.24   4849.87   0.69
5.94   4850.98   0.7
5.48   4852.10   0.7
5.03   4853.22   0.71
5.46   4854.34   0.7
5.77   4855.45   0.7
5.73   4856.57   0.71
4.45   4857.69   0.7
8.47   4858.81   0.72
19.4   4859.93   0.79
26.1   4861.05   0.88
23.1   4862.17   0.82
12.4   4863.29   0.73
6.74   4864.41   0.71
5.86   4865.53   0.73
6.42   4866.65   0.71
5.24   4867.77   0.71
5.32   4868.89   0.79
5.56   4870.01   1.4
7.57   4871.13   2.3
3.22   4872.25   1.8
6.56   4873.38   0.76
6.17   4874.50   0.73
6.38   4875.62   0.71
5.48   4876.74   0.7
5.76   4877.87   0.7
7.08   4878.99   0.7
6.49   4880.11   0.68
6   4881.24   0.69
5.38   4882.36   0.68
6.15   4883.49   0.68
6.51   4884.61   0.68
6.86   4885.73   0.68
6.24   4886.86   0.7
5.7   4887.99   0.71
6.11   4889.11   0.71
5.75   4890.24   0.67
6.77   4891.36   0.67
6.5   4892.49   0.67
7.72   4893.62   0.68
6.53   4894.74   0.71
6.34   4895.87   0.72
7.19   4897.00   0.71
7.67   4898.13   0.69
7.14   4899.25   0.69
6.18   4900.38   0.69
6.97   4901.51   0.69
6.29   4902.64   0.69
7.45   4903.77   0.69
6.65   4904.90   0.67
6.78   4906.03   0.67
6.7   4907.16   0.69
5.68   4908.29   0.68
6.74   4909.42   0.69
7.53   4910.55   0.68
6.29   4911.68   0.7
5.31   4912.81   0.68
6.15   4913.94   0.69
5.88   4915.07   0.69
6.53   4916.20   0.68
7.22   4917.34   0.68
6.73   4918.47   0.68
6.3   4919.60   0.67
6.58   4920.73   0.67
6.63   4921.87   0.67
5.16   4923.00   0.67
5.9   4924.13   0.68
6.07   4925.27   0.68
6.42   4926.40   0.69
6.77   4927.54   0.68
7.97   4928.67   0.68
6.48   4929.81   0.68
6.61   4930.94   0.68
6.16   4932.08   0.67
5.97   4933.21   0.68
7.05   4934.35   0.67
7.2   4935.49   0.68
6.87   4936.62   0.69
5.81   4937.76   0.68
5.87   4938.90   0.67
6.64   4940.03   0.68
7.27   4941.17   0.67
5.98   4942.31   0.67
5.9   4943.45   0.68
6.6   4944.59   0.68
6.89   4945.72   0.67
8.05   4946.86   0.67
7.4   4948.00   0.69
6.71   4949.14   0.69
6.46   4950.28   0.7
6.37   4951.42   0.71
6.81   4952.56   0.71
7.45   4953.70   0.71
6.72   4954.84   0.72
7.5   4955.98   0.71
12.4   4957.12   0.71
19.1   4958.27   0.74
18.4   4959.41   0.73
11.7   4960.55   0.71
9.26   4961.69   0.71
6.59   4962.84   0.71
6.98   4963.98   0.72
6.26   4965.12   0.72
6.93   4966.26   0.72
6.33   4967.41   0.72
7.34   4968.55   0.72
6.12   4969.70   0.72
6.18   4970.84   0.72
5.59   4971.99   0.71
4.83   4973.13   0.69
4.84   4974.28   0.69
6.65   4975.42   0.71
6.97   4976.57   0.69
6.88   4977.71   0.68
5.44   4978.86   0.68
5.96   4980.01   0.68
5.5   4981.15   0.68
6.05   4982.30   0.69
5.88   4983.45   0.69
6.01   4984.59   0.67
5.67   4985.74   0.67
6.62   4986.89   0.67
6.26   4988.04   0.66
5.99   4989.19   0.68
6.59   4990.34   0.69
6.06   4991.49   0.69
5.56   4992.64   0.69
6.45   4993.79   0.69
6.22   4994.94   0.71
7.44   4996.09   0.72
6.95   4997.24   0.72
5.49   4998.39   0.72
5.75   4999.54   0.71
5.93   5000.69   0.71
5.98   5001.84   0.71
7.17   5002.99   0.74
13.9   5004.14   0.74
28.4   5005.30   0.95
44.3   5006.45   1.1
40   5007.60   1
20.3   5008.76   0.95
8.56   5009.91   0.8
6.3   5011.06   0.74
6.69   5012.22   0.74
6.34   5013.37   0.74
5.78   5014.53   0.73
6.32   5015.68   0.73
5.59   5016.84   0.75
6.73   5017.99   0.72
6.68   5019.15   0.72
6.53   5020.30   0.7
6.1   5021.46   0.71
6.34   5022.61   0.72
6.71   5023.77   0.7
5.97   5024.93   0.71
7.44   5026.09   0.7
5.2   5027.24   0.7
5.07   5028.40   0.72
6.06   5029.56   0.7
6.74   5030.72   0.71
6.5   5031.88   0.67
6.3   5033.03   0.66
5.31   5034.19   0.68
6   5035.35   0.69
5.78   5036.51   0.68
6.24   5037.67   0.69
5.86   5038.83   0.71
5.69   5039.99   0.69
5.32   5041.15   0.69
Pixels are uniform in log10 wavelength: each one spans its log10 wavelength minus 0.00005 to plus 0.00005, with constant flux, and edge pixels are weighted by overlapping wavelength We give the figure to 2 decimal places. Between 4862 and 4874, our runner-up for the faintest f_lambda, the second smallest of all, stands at 5.24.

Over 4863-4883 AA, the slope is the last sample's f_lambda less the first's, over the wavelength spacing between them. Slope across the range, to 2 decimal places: -0.37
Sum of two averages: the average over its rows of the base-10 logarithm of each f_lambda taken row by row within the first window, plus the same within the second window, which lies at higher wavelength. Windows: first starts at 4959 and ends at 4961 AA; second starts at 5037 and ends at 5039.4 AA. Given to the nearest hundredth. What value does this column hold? 1.95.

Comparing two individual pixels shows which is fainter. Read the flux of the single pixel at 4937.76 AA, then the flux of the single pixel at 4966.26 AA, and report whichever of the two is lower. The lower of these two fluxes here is 5.8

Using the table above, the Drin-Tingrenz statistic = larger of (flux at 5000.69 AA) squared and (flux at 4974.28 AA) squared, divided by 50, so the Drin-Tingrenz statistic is 0.70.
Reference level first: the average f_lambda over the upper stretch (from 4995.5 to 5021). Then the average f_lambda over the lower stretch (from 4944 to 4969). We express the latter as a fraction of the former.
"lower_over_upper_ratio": 0.73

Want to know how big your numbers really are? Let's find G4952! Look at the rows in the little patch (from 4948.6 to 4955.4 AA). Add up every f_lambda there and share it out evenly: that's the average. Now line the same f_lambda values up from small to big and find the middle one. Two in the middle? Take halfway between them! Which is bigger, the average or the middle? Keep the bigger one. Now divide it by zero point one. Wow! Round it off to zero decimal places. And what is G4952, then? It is 68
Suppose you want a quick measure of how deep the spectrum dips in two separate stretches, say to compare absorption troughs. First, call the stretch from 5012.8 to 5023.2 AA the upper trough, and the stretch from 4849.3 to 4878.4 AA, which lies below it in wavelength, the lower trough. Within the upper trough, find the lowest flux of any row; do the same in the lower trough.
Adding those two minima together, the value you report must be 8.8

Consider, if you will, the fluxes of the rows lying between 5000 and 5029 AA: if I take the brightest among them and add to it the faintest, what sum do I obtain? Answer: 49.4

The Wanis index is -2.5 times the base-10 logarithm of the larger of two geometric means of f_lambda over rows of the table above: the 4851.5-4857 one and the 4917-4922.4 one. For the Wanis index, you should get -2.06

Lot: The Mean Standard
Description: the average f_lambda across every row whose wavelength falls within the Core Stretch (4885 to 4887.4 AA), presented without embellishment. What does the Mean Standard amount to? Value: 6.55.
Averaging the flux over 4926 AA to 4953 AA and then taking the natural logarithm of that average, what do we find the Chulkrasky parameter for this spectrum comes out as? 1.90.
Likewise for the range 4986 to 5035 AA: 2.20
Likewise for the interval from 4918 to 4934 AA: 1.86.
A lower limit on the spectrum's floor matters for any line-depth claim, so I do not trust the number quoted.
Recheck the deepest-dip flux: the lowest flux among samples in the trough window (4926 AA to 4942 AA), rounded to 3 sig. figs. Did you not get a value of 5.81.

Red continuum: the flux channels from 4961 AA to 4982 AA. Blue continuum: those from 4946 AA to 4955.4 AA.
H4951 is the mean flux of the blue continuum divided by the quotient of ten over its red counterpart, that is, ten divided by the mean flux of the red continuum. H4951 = 4.5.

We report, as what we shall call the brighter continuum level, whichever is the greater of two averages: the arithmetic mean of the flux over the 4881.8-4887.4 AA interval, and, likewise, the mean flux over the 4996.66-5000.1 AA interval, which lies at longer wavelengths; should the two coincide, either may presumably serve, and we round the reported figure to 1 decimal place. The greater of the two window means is 6.2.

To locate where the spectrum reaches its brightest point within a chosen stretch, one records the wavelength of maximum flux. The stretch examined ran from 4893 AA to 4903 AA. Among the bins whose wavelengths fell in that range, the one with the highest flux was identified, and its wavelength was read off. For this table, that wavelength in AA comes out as 4893.62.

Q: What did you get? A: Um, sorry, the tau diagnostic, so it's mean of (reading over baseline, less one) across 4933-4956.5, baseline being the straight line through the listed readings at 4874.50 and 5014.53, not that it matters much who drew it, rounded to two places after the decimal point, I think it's 0.13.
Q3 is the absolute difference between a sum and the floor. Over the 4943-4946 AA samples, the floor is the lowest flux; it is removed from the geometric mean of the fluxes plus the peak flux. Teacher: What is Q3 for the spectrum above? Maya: 7.4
